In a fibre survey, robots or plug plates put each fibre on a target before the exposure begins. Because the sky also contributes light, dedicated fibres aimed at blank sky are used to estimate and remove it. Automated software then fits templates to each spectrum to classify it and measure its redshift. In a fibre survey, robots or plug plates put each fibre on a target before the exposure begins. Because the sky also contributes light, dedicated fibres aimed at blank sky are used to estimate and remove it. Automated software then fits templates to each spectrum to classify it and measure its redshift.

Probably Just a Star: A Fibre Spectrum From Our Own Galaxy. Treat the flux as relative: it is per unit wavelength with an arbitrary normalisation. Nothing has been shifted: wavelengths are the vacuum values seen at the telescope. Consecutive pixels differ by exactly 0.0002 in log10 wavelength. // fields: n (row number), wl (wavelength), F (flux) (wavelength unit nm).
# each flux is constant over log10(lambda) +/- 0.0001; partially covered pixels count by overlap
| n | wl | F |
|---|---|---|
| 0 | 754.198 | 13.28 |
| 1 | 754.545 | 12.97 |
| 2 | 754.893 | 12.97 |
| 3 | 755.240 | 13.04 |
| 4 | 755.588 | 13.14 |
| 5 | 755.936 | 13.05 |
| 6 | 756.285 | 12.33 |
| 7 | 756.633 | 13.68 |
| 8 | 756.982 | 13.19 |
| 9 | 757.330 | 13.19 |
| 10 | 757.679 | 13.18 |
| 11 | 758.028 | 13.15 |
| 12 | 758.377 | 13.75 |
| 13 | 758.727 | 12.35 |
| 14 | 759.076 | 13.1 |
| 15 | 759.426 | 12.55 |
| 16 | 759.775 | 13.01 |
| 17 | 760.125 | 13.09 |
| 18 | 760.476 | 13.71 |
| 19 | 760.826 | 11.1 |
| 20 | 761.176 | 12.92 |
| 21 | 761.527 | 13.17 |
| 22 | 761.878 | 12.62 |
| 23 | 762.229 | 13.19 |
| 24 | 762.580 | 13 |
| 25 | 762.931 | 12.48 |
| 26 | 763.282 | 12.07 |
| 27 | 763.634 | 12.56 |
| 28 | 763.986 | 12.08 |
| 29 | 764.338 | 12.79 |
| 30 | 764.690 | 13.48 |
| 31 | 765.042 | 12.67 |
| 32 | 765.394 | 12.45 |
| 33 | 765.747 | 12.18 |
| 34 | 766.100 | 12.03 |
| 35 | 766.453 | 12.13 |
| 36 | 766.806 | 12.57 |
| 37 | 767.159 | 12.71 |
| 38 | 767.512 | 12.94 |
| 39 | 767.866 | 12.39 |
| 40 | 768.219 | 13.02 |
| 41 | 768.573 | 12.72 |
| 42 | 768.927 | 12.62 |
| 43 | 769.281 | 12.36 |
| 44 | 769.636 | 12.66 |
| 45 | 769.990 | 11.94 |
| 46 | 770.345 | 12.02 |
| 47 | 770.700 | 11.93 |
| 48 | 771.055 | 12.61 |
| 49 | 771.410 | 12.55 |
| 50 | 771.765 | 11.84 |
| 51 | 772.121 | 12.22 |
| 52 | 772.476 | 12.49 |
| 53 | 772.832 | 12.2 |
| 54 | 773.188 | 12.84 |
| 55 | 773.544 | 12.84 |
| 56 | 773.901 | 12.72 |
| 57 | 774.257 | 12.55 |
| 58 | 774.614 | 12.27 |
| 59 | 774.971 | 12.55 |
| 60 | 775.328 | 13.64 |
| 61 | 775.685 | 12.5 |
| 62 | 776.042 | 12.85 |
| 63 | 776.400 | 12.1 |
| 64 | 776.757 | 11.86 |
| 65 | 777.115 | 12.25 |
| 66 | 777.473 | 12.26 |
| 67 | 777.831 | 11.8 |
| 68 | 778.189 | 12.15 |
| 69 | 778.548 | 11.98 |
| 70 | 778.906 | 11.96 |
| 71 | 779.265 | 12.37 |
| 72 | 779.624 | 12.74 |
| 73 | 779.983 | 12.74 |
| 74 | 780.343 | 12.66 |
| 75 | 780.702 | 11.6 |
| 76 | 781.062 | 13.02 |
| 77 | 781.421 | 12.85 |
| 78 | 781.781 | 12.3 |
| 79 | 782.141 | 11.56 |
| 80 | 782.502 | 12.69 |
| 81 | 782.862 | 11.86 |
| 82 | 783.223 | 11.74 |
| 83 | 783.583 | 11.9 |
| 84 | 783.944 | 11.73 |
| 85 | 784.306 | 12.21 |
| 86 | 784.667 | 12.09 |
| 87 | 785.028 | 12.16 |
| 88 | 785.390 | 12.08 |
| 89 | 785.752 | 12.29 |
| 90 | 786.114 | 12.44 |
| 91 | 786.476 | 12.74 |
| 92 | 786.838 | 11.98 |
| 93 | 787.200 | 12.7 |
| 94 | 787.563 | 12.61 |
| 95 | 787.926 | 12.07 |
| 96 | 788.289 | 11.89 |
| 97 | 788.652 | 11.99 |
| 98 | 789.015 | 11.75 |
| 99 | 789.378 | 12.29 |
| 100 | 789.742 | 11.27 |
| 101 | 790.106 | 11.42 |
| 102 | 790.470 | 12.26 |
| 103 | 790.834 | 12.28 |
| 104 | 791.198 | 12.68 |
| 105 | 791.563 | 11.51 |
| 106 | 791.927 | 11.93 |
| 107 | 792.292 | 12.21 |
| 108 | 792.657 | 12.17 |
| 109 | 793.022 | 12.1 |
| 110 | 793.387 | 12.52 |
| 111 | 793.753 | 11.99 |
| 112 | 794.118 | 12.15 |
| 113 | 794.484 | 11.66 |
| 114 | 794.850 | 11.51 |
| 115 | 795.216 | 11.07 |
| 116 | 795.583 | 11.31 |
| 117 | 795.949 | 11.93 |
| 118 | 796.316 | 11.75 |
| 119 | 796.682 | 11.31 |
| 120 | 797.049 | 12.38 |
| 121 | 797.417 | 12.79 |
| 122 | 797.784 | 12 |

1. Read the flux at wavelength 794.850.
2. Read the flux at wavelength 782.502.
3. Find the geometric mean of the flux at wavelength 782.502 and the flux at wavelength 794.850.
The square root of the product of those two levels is 12.1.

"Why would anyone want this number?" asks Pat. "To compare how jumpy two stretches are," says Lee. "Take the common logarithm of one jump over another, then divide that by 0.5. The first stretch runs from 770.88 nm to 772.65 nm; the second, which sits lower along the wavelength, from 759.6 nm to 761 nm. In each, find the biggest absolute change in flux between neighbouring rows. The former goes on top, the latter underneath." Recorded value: -1.1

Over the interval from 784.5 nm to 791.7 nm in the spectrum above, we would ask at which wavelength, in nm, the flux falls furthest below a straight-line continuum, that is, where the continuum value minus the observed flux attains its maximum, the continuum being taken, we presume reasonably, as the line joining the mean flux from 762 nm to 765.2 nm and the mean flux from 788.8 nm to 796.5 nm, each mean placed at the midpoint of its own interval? 789.742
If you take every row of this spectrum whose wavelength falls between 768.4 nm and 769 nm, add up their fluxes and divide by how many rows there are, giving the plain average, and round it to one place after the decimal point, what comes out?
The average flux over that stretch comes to 12.7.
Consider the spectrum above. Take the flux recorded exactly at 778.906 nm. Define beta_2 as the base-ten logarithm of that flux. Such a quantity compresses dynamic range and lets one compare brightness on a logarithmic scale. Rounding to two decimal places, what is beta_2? 1.08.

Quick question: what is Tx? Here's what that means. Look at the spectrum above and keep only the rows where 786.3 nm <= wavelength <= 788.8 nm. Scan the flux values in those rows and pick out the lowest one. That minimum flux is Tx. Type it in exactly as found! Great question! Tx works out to 11.89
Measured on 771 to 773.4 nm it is 11.84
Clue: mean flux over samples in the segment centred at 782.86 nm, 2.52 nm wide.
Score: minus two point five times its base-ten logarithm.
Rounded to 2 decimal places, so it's -2.70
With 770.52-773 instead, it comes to -2.72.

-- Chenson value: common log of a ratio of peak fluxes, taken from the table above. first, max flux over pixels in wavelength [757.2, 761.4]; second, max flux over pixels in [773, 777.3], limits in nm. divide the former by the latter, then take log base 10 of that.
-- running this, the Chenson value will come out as 0.003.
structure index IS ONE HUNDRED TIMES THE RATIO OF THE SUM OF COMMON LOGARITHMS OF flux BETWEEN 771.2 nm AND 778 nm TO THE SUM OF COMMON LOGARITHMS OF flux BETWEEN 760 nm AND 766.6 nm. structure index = 99.5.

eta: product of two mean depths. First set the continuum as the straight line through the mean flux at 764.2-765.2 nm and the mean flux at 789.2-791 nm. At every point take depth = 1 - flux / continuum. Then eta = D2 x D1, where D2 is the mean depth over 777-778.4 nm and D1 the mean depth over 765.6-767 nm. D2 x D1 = 0.0014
